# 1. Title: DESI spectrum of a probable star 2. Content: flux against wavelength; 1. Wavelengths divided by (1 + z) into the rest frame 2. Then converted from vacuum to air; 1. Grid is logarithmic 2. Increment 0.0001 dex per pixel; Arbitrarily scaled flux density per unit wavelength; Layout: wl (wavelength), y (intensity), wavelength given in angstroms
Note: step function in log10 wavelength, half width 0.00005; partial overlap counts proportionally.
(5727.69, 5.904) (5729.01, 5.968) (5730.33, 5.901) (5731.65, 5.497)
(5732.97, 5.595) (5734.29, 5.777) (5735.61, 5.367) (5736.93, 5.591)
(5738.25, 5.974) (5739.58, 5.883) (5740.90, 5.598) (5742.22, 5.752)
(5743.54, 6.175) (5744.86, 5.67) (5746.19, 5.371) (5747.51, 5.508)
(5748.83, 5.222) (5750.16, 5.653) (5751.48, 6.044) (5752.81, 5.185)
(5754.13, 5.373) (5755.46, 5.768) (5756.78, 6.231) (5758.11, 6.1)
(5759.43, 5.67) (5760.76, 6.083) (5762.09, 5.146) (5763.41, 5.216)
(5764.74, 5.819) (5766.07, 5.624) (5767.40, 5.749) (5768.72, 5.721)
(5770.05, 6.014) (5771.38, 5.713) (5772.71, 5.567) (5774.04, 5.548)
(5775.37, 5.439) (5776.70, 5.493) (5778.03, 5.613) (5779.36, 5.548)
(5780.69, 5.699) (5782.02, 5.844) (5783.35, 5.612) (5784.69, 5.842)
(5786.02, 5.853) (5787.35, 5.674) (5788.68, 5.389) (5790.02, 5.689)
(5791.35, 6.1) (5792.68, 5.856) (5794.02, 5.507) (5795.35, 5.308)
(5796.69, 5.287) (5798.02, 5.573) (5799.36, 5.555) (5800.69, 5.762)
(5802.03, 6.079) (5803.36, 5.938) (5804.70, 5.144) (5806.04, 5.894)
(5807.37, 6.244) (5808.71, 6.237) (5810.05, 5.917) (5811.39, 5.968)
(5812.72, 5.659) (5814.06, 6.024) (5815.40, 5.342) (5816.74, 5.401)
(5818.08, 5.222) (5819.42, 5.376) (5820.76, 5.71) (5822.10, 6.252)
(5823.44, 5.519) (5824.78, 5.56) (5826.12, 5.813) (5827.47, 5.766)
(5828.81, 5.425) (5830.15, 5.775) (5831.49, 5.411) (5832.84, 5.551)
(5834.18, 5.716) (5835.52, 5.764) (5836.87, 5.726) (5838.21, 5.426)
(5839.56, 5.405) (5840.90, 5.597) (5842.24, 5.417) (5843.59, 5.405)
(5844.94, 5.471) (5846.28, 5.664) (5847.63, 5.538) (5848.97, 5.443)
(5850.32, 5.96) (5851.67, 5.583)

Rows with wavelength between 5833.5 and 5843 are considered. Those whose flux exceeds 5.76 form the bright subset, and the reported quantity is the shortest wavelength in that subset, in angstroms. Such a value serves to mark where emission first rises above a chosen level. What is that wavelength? 5835.52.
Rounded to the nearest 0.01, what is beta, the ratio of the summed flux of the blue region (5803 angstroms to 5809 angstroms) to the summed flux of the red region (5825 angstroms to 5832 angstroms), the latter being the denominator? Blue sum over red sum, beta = 1.04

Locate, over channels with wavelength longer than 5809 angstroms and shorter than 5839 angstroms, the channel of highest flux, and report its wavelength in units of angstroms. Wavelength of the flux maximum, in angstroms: 5822.10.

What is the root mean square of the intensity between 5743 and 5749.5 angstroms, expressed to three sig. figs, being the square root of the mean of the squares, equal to 5.60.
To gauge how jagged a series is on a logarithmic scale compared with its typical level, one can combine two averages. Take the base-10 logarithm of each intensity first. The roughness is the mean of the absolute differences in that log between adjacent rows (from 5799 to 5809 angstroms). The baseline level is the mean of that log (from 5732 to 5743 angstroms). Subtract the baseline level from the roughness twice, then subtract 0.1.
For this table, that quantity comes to -1.582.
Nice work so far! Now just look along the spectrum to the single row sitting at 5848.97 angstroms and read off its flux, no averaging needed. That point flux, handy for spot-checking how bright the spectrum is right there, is 5.443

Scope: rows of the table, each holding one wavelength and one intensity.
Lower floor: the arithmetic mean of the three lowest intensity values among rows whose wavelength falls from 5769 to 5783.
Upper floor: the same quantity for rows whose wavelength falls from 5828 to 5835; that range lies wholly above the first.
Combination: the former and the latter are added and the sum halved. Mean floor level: 5.48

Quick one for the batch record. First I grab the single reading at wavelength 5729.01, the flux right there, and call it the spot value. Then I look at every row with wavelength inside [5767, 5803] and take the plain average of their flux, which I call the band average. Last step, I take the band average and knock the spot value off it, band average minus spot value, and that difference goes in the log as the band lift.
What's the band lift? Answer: -0.30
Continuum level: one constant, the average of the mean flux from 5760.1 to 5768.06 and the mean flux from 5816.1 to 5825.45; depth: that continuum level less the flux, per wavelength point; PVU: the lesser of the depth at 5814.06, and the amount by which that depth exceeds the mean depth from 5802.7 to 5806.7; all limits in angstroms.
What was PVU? -0.43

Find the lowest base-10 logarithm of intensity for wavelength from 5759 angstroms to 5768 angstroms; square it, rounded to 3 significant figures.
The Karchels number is 0.506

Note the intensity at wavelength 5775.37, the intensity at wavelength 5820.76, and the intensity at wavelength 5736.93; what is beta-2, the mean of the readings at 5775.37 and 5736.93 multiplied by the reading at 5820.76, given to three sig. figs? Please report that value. 31.5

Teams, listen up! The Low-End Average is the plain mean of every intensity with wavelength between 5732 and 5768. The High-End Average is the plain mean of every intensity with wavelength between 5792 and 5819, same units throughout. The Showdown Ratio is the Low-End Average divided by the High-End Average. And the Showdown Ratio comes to 0.996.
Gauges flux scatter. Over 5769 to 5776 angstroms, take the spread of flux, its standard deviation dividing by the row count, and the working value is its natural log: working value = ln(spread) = -1.6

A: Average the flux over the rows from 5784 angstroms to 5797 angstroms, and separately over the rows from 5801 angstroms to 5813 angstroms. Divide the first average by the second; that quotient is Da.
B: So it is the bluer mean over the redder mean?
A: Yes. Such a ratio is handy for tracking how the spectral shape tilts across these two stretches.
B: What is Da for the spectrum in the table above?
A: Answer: 0.958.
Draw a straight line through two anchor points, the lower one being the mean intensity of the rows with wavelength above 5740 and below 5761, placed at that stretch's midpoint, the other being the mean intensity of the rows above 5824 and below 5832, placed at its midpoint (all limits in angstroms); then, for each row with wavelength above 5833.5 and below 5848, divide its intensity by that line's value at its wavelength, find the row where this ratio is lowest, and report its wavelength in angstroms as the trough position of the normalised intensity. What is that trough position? 5839.56 angstroms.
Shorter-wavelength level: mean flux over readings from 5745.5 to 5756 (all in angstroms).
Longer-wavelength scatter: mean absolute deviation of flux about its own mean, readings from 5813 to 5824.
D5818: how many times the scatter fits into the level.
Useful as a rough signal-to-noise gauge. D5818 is 19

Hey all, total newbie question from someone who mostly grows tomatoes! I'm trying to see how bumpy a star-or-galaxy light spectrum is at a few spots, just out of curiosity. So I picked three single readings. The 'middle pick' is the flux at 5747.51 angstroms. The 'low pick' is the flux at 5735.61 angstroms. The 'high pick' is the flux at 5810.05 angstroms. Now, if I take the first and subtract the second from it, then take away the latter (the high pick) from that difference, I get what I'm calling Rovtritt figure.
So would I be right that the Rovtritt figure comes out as -5.8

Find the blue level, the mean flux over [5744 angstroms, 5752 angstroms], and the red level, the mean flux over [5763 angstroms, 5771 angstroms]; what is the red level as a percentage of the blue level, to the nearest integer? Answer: 102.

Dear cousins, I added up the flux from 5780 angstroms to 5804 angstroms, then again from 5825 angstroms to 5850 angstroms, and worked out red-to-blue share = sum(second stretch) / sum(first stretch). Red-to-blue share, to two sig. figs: 0.98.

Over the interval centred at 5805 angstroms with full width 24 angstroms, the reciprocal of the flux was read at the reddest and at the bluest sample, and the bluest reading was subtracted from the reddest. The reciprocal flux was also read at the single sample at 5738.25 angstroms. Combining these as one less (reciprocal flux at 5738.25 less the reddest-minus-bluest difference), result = 0.84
